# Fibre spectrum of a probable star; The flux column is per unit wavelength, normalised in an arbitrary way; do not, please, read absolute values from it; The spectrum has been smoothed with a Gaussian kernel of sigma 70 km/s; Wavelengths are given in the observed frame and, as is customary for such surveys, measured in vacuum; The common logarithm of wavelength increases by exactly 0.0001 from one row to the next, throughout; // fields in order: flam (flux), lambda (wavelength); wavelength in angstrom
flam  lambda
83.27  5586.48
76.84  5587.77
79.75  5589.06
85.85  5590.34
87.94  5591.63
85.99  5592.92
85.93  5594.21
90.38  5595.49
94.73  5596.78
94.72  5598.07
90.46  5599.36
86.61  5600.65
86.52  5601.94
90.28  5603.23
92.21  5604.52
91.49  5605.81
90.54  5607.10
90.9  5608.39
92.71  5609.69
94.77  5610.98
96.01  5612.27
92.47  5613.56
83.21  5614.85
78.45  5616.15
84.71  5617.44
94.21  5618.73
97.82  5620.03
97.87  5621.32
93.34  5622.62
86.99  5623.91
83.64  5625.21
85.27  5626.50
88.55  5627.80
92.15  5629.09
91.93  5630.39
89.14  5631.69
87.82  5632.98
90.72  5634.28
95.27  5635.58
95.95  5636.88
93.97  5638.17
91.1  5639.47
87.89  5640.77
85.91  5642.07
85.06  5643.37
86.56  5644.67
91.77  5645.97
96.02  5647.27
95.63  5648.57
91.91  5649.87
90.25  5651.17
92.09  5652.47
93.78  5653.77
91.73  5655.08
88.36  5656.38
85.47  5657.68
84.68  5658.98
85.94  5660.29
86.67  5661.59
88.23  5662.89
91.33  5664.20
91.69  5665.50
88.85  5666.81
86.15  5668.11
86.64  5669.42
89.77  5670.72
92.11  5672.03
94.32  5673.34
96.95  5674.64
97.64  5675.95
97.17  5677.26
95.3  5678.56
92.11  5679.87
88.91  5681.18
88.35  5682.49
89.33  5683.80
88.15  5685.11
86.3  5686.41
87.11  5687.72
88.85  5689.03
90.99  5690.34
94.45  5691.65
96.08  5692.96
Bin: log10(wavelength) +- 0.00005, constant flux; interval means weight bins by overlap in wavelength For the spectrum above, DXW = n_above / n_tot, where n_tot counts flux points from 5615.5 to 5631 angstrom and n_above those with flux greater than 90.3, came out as 0.50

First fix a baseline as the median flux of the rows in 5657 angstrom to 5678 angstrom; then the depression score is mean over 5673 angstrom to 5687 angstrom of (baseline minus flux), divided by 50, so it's -0.058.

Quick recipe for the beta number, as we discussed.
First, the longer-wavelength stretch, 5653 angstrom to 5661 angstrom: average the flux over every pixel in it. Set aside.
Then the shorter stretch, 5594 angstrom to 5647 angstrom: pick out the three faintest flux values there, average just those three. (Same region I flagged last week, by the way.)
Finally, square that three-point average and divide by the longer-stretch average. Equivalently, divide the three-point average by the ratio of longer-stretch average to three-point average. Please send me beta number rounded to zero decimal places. 76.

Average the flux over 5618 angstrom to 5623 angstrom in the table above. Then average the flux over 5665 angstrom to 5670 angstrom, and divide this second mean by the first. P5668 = 0.92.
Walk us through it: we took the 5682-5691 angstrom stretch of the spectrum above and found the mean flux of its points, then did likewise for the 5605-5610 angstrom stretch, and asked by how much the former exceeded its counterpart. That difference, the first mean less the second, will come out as -3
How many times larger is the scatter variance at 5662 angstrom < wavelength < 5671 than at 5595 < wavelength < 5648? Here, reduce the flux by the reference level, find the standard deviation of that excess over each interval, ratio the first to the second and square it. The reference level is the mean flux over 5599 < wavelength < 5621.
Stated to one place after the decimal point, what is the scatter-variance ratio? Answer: 0.2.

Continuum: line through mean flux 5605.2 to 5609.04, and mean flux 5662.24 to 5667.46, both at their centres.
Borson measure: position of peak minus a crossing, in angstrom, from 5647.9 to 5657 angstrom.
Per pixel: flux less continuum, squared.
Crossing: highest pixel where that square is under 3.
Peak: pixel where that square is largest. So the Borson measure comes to -6.5 angstrom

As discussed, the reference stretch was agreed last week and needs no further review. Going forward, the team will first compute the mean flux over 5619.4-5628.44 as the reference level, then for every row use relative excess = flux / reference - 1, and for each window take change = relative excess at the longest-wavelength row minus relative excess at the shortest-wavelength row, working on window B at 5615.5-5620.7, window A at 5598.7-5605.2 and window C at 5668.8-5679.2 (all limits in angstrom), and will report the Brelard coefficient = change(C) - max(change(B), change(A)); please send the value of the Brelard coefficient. -0.12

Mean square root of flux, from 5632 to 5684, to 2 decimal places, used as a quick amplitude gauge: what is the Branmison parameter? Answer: 9.52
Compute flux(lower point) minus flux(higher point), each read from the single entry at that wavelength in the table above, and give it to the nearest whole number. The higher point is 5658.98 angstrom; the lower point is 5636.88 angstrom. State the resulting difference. 11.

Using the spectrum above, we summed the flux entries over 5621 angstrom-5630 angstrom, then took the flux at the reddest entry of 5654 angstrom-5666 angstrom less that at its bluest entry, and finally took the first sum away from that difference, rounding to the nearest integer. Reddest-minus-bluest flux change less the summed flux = -628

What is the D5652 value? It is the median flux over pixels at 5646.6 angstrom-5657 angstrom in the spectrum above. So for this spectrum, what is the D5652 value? 92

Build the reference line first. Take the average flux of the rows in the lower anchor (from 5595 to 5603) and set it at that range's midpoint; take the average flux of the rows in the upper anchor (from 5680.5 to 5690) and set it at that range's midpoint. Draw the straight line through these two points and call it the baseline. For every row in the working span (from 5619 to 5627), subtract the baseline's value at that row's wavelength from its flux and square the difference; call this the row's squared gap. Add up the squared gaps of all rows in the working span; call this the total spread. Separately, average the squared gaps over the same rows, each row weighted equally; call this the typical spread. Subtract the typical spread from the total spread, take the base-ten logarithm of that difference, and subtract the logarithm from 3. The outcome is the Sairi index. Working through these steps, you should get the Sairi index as 0.8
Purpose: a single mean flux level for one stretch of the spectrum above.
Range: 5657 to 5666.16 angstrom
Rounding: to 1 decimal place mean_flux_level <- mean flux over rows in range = 87.7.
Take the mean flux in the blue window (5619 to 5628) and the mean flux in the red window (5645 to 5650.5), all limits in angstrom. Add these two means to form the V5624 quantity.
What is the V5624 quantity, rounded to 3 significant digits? 184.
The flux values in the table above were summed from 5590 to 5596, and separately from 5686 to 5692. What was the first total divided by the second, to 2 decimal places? 0.97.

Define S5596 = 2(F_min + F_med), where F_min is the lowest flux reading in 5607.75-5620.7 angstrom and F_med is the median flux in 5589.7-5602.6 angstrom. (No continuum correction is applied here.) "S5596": 331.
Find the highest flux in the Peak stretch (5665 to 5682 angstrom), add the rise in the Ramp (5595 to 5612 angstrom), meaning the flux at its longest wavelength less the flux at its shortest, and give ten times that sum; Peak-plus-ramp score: 1020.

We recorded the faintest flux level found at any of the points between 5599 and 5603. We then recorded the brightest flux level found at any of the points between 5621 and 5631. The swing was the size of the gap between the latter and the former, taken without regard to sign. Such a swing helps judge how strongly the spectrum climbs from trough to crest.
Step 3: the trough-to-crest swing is 11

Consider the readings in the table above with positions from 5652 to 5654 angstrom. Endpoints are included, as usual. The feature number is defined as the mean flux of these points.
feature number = 92.9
